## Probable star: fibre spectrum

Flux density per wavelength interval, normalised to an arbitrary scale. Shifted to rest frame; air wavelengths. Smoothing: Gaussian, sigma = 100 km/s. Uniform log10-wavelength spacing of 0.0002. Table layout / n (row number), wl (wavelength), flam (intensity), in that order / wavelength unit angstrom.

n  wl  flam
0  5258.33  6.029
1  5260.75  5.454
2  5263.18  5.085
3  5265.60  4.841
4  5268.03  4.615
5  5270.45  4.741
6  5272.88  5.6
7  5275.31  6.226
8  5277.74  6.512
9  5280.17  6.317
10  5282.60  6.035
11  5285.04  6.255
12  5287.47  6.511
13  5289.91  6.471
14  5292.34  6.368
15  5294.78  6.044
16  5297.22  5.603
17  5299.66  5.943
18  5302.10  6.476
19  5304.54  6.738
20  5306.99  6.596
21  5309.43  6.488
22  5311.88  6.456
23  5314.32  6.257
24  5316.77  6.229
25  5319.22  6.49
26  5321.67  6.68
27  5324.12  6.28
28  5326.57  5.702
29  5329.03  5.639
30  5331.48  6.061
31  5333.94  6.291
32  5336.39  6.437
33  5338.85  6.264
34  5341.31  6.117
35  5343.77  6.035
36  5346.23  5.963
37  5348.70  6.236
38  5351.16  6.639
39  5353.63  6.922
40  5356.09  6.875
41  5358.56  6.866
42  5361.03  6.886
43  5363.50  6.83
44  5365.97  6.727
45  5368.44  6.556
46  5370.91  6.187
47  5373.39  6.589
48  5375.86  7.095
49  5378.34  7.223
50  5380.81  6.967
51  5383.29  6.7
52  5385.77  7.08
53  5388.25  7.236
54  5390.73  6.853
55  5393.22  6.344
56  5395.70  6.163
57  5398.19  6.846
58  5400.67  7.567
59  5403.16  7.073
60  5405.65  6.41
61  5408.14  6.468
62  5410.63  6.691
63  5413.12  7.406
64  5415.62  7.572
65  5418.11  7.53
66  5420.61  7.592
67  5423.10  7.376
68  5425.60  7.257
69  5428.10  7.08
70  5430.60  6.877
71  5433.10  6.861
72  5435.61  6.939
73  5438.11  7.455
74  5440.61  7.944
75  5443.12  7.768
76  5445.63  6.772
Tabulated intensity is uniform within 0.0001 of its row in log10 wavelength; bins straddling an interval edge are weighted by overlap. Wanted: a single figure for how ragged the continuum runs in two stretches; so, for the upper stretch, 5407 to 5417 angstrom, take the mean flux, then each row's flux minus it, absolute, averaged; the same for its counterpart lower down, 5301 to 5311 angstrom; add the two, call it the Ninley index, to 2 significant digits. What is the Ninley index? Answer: 0.55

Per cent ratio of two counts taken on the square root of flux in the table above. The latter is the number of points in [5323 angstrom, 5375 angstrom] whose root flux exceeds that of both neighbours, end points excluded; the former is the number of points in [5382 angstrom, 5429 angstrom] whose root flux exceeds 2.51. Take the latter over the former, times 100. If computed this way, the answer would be 17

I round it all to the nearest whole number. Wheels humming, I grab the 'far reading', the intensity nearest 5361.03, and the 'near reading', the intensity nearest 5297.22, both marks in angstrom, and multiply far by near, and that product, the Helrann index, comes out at 39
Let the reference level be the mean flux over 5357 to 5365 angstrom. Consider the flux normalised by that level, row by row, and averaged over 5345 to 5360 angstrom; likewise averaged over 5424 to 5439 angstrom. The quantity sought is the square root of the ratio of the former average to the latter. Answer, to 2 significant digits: 0.96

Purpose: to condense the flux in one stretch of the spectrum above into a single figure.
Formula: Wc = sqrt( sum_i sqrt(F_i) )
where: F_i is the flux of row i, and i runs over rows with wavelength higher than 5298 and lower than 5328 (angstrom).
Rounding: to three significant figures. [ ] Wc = 5.50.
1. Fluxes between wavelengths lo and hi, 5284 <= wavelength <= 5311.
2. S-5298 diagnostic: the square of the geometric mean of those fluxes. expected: 40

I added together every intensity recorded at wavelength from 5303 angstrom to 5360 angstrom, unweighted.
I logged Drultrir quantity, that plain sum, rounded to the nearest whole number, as 146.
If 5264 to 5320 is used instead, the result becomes 140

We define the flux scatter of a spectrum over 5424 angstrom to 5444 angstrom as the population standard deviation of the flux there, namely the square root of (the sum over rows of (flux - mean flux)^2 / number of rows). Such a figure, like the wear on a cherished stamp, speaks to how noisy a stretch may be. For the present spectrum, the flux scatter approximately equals 0.39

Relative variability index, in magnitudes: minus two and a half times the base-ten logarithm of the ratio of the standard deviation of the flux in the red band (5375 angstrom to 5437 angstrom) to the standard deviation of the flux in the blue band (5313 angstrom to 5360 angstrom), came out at -0.1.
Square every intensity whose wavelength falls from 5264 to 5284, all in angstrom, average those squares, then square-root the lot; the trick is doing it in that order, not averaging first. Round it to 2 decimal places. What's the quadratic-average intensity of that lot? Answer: 5.66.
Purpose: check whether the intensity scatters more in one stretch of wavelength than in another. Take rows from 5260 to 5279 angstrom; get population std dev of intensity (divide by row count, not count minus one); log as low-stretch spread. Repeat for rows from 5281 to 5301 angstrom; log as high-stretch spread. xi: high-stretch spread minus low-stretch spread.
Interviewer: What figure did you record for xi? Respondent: -0.37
